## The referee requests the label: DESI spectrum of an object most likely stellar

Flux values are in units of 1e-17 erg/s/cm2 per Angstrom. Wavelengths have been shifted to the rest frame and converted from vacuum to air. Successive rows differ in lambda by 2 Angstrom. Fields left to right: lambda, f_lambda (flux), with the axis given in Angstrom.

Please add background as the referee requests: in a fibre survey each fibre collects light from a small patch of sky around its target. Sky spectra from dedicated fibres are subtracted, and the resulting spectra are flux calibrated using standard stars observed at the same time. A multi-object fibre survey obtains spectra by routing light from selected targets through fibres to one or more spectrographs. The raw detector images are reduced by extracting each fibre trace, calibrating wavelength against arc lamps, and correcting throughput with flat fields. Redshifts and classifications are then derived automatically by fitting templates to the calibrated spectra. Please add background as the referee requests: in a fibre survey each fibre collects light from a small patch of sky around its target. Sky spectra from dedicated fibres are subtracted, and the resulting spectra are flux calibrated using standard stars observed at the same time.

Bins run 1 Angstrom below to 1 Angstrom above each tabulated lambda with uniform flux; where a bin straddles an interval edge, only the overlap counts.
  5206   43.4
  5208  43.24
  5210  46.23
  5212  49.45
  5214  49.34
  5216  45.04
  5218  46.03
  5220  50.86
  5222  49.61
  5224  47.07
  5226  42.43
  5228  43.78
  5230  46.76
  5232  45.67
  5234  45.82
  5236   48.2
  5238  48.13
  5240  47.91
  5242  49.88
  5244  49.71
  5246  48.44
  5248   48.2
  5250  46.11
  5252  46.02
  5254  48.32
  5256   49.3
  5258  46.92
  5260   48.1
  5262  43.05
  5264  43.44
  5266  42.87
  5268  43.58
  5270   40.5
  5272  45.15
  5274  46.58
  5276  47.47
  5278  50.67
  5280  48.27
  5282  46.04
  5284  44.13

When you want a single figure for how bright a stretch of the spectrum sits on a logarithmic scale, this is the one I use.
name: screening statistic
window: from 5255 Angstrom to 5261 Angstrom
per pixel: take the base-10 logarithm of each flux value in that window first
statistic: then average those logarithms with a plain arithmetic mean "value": 1.68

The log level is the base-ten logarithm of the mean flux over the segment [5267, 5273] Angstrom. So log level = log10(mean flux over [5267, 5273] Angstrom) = 1.63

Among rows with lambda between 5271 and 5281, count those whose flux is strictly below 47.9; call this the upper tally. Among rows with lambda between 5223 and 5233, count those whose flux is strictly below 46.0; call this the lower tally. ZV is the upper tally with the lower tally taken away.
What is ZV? 0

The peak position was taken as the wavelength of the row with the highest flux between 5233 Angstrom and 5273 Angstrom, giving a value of 5242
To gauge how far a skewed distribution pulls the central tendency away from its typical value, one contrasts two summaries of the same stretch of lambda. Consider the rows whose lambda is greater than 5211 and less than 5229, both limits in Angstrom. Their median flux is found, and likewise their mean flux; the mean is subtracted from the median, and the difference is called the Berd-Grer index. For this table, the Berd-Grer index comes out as 0.00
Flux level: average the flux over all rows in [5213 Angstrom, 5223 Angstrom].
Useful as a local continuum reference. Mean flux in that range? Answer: 48.2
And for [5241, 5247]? 49.3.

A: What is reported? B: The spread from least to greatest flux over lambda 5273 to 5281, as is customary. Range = 4.1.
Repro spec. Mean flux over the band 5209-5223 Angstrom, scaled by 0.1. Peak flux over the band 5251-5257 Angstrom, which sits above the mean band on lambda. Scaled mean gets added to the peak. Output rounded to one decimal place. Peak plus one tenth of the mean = 54.1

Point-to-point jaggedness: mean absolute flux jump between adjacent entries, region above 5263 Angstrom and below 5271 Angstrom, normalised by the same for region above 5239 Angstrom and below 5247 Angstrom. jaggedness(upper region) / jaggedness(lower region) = 1.3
